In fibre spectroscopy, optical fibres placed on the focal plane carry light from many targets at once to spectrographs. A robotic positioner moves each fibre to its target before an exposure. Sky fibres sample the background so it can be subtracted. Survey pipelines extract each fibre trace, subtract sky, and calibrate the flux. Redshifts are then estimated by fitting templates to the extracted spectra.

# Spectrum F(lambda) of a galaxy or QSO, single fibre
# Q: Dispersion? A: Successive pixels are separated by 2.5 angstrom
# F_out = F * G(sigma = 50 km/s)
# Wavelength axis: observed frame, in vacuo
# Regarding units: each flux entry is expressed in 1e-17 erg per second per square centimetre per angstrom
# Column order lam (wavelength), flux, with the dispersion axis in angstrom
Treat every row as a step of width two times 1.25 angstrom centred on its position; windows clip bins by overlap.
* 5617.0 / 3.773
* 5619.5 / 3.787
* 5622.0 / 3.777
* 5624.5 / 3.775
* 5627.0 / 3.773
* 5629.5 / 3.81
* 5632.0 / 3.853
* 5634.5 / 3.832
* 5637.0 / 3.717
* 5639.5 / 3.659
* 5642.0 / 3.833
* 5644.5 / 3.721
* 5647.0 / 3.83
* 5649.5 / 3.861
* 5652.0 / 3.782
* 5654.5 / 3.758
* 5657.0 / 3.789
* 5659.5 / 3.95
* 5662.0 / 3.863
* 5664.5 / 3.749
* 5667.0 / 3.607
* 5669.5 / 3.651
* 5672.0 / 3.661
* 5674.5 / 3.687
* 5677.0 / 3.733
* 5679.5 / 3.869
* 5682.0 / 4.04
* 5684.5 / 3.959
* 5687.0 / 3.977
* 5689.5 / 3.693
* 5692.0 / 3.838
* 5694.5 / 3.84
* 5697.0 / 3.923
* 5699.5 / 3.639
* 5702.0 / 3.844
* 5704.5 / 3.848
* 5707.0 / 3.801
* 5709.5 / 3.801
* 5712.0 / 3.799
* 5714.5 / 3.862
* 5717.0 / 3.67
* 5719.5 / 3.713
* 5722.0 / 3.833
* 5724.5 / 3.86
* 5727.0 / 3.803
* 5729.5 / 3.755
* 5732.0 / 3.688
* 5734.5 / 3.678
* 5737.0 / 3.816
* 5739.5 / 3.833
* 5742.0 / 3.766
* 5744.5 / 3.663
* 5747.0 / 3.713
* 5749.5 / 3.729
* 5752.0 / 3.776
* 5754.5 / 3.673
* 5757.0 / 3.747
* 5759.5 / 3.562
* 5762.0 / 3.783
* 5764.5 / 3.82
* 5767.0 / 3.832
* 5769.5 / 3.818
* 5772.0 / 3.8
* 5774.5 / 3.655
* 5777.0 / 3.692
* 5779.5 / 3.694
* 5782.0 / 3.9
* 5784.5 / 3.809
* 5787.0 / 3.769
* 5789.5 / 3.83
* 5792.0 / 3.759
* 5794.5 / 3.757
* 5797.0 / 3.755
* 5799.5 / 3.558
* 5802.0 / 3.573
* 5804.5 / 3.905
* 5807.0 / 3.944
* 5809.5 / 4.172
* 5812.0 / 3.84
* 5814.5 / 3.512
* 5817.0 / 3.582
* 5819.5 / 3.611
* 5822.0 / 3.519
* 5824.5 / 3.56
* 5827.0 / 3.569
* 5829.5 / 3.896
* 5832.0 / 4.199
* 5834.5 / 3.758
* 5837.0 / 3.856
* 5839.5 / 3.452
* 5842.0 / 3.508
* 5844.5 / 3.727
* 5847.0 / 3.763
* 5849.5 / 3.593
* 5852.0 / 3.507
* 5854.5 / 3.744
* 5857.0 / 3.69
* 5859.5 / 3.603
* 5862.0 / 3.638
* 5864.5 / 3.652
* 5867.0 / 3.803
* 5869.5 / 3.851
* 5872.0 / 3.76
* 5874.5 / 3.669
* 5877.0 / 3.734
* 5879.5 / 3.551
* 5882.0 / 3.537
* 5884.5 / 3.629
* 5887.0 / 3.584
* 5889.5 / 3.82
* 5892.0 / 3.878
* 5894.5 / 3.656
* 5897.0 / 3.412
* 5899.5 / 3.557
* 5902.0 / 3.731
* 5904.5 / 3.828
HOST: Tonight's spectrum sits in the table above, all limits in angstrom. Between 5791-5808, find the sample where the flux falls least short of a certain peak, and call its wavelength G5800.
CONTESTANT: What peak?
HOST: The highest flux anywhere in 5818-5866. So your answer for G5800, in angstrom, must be 5807.0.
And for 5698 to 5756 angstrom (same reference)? 5714.5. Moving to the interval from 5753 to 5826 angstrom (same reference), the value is 5809.5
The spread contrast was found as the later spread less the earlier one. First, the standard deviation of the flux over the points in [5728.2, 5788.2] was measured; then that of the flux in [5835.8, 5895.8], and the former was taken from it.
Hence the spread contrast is 0.04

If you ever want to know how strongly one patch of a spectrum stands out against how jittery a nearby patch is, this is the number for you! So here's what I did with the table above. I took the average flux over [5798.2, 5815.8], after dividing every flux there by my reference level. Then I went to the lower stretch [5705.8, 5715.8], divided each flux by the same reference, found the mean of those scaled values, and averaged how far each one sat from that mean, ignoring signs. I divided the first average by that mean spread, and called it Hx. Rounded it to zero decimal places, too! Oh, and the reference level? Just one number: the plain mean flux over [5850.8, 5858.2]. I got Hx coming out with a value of 164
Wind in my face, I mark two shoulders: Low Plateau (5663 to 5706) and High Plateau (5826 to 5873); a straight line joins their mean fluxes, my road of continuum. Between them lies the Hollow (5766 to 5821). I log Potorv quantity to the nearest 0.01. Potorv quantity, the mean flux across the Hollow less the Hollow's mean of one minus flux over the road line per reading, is 3.77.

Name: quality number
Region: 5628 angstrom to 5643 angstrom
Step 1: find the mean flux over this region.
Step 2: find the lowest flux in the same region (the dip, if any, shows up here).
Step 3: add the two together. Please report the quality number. 7.44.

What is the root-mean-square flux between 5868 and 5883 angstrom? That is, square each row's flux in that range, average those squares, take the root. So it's 3.69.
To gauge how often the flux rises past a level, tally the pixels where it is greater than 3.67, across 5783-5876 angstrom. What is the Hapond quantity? 21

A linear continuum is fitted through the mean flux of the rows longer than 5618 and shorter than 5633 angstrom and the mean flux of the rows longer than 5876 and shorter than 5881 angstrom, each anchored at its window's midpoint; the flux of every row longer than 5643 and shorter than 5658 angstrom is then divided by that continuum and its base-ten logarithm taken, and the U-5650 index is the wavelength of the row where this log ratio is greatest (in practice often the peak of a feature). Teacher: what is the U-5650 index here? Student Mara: 5649.5 angstrom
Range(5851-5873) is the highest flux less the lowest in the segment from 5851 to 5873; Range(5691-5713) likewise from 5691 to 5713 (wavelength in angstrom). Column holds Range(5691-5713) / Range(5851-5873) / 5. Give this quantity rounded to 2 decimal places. 0.17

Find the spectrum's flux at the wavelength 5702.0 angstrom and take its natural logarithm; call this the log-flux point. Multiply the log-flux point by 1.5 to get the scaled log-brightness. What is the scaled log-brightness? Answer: 2.02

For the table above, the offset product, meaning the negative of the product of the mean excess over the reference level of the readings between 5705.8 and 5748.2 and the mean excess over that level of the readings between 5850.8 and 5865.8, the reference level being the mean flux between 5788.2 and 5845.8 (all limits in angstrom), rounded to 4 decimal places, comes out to 0.0033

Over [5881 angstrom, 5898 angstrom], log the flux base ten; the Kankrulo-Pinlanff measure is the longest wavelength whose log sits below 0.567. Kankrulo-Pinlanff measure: 5897.0 angstrom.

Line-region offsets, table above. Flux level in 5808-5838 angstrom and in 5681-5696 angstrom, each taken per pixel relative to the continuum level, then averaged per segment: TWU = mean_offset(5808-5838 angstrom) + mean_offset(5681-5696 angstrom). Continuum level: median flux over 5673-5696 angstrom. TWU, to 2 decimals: -0.03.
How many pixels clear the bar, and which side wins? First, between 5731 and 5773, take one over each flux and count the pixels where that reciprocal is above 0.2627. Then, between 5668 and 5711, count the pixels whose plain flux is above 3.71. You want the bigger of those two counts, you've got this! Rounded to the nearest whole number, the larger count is 12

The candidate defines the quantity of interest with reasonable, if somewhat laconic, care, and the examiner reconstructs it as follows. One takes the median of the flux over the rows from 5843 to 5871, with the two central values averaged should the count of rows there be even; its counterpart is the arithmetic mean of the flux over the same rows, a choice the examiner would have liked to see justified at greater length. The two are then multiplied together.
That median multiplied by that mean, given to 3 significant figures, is 13.6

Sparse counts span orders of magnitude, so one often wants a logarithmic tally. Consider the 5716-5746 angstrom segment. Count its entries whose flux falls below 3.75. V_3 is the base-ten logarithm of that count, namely 0.70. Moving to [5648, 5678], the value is 0.78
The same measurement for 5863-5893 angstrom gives 0.85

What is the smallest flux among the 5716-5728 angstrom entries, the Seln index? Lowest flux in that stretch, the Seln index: 3.67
